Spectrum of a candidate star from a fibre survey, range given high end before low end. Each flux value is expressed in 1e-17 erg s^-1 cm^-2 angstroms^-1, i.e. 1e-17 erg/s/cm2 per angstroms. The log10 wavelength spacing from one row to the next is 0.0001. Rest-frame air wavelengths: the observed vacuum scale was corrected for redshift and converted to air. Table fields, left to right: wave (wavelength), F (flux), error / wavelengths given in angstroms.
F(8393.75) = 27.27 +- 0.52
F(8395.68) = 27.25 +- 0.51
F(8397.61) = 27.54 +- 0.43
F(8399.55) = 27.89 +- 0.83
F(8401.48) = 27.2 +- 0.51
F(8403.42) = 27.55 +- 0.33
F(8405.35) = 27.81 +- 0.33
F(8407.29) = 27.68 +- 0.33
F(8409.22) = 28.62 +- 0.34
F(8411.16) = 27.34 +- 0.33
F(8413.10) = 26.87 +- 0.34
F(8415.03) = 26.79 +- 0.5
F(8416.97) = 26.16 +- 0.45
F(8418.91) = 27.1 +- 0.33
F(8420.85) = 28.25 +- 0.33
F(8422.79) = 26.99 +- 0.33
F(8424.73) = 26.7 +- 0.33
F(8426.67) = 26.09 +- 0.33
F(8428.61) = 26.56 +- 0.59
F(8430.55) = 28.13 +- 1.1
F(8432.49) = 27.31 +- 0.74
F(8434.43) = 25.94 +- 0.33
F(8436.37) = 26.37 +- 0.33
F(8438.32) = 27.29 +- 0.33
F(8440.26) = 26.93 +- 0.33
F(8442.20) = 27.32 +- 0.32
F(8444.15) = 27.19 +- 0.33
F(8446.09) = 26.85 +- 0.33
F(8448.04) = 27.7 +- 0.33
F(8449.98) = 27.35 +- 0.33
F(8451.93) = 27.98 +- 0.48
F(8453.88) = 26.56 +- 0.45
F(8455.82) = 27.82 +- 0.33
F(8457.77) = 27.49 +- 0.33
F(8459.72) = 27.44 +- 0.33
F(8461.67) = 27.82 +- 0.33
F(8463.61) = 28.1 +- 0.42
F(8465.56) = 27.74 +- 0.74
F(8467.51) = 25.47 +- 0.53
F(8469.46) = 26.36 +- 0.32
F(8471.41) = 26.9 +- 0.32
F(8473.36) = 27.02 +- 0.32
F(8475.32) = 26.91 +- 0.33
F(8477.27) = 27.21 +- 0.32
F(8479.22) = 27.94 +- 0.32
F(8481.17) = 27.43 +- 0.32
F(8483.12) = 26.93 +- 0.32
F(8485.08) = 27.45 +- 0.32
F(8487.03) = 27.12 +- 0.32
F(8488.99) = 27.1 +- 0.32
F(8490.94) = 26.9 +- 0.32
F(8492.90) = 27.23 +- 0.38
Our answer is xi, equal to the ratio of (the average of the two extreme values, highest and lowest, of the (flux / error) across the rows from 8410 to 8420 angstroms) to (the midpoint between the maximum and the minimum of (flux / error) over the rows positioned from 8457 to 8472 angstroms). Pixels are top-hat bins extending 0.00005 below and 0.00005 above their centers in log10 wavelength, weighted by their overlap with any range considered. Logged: 1.12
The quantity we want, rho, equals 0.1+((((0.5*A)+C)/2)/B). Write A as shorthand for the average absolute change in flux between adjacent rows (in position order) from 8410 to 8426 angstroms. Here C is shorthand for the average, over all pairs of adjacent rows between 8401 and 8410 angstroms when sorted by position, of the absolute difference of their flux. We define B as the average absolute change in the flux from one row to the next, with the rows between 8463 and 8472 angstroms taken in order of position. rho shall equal 0.48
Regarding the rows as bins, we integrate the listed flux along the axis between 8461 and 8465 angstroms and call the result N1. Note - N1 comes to 112.0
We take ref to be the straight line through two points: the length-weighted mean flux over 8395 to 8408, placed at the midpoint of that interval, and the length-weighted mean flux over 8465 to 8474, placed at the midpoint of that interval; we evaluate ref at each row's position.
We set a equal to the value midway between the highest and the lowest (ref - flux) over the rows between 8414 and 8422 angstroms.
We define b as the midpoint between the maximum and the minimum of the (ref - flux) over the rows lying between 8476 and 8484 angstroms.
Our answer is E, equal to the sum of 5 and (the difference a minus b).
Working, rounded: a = 0.1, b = -1.0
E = 6.1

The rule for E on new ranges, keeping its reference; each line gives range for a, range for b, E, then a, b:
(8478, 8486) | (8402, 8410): 4.6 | -1.0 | -0.6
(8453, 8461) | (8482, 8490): 5.4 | -0.4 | -0.7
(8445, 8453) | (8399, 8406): 4.5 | -0.5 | 0.0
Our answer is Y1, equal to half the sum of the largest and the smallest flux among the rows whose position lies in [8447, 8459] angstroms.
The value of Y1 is 27.3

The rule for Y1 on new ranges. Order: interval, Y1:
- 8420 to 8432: 27.2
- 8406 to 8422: 27.4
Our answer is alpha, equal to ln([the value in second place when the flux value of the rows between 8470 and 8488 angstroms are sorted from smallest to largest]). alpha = 3.29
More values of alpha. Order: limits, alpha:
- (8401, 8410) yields 3.32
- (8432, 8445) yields 3.27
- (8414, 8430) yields 3.26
